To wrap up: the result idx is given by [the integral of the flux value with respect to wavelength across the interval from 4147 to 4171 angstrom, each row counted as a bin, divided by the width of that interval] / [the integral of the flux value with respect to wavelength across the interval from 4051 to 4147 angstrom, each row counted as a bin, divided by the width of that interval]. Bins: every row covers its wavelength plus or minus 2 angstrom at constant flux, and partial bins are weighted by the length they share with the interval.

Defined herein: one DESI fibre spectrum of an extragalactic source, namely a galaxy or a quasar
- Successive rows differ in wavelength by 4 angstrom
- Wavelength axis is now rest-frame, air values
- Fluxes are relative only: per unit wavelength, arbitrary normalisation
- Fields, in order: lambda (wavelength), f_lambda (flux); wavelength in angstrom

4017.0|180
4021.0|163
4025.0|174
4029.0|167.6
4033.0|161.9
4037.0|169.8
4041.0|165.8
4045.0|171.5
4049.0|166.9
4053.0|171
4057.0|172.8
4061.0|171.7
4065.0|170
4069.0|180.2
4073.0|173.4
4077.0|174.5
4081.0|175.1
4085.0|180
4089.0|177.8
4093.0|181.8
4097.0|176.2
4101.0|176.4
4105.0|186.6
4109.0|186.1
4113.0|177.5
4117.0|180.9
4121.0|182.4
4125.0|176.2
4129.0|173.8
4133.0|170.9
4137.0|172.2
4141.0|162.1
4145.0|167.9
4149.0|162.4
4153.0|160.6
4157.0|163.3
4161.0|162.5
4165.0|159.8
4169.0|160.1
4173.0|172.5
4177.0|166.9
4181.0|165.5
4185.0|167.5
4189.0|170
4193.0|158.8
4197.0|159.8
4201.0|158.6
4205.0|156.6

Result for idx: 0.92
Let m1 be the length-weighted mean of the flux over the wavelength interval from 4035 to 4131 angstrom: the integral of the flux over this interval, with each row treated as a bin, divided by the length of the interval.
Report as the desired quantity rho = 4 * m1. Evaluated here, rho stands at 703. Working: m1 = 176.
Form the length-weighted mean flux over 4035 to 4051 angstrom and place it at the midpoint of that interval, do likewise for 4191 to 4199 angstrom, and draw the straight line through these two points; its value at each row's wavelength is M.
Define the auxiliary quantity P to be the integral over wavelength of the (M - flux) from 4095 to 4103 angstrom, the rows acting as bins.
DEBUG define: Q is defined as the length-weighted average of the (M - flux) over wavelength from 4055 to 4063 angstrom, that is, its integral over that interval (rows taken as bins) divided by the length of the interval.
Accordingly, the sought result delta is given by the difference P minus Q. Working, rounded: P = -90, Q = -5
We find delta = -85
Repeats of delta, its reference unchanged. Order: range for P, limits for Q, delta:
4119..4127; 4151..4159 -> -125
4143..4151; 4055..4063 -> -19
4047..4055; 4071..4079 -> 0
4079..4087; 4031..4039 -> -95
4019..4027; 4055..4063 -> 14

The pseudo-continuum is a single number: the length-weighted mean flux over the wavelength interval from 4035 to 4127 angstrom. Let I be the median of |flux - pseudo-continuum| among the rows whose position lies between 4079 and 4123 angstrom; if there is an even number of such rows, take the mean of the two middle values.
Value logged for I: 4.1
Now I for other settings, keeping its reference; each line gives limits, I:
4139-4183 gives 13.4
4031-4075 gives 4.9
